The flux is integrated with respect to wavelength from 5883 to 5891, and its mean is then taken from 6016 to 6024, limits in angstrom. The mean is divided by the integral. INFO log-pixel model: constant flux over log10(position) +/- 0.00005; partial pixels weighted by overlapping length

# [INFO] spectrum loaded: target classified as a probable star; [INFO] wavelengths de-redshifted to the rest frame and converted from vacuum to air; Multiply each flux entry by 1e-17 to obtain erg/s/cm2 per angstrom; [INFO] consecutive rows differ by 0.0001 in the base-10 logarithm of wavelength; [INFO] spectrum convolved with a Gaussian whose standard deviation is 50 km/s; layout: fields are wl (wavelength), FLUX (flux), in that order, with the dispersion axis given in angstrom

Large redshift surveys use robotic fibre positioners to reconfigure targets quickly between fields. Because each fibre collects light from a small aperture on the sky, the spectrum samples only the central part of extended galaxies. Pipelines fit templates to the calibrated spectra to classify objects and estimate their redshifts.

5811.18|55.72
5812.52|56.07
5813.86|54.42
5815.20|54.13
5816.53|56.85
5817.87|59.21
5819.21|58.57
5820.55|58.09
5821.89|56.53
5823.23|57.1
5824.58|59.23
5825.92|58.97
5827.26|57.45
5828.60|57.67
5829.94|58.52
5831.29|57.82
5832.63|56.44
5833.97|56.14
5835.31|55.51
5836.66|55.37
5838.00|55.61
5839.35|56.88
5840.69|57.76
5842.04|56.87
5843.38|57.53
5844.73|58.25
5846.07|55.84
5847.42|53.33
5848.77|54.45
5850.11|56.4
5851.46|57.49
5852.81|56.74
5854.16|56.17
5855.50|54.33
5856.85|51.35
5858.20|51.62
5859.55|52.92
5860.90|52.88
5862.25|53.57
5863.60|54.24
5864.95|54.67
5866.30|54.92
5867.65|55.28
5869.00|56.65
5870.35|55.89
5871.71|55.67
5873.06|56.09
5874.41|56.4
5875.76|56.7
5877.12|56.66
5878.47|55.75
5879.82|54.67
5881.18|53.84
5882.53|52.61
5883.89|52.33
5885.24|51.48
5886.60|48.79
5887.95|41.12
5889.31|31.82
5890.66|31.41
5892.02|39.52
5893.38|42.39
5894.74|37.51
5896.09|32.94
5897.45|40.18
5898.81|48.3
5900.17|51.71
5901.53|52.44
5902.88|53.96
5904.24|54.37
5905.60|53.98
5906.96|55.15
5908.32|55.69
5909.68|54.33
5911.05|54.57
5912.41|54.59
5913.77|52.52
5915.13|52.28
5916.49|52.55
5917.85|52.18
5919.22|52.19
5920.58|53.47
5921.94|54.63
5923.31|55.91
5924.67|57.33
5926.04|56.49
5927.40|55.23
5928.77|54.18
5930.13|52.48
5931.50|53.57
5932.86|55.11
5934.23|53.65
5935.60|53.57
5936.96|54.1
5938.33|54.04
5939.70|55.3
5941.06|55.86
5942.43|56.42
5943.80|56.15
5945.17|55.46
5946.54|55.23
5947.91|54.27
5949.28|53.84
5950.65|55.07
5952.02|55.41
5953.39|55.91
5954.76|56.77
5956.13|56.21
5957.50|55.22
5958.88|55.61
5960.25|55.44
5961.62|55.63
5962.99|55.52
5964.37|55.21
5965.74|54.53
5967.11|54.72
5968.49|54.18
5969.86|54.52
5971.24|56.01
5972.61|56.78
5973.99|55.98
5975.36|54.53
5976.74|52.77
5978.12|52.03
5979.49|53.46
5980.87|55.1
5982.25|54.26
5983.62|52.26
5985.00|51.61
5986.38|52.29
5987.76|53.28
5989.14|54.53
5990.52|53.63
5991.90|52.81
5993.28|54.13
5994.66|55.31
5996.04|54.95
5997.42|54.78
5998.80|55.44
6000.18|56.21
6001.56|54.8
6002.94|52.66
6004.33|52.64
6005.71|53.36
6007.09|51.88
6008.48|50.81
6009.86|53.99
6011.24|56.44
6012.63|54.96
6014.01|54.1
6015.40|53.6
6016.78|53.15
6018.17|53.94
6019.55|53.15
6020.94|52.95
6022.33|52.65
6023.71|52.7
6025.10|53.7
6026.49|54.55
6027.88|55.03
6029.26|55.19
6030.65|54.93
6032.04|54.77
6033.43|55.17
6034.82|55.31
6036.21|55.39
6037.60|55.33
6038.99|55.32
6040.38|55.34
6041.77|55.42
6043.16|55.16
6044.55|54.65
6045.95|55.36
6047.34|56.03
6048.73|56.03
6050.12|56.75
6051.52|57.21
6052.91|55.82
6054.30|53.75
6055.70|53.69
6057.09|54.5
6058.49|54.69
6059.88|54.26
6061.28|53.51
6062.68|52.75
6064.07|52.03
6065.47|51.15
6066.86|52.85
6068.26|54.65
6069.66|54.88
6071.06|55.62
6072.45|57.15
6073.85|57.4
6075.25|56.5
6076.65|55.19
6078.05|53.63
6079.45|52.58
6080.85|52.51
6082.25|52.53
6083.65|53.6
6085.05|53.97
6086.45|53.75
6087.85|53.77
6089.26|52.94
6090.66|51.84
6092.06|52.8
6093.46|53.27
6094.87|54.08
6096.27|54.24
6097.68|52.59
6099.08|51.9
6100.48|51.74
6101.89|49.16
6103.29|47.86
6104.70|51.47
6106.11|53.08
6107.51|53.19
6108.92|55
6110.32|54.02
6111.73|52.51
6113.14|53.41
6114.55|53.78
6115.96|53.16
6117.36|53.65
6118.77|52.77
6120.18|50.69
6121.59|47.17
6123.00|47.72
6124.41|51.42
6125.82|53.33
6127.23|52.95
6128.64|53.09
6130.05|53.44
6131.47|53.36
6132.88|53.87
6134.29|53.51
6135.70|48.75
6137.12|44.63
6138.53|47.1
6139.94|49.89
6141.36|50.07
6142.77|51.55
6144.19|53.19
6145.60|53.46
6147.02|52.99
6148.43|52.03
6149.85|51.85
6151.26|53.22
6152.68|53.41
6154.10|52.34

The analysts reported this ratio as 0.152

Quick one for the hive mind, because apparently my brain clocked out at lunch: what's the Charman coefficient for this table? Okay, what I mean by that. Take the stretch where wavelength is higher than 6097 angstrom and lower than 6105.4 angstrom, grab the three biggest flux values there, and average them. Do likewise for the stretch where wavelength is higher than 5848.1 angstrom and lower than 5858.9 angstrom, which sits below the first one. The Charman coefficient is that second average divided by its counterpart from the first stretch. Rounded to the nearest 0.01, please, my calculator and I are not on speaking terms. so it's 1.09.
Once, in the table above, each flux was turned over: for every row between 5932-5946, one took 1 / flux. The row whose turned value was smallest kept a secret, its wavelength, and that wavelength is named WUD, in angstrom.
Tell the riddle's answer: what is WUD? 5942.43 angstrom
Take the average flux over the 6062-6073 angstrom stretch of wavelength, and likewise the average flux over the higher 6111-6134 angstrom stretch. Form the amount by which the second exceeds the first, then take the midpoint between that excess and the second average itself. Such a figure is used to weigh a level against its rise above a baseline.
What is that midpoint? 25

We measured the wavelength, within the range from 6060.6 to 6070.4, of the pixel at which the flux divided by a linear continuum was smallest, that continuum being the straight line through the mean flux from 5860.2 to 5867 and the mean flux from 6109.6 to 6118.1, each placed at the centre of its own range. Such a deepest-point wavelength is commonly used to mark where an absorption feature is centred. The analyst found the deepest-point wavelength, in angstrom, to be 6065.47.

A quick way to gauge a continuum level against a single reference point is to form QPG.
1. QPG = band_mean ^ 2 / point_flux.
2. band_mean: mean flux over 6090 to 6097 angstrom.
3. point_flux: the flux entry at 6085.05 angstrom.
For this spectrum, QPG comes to 52.5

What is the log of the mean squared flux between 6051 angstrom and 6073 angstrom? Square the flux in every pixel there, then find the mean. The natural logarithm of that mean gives 7.99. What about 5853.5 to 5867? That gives 7.97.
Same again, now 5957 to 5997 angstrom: 7.99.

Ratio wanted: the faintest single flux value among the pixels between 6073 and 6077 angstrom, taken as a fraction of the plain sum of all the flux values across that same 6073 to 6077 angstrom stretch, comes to 0.326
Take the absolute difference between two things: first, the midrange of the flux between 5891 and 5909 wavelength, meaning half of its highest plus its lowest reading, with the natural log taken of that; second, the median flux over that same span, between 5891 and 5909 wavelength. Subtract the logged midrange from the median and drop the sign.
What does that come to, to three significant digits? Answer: 47.9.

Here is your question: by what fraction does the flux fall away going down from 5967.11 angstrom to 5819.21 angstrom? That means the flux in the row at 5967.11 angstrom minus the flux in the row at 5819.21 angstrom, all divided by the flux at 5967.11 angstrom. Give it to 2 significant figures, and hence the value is -0.070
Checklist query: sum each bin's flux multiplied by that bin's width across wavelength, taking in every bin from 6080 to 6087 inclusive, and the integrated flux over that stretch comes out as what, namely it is 373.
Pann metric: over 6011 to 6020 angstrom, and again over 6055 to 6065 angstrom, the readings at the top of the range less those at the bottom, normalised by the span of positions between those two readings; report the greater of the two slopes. -0.20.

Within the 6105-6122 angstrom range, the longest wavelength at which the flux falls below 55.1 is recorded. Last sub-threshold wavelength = 6121.59 angstrom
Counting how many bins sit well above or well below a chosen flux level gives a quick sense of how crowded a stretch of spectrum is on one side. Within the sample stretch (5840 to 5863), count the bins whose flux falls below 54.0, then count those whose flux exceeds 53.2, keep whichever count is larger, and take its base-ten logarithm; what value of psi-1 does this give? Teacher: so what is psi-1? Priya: 1.11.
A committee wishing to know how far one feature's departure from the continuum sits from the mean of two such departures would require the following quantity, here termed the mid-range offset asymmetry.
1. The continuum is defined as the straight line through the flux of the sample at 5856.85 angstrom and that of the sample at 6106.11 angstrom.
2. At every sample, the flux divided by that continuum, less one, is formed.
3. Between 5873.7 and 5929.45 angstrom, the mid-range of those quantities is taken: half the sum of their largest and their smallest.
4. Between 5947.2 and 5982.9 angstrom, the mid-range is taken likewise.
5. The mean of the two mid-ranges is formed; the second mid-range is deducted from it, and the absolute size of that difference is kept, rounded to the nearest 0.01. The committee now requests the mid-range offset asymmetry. 0.09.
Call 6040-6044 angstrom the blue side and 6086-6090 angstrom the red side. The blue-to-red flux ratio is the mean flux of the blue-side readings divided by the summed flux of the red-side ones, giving 0.345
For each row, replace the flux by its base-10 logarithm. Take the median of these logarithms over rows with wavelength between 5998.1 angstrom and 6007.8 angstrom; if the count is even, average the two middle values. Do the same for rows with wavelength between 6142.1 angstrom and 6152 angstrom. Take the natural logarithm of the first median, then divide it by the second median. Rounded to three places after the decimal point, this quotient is 0.317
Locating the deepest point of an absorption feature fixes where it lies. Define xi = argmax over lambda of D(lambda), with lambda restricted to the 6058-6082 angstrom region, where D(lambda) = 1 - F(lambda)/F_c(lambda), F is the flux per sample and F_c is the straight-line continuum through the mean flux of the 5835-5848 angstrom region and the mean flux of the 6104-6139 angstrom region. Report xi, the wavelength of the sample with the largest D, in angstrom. 6065.47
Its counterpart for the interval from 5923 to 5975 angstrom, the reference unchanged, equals 5930.13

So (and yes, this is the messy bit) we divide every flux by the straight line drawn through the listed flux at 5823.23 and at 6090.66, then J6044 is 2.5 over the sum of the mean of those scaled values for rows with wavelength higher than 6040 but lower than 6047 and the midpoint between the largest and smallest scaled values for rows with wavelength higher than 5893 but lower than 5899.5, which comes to 1.41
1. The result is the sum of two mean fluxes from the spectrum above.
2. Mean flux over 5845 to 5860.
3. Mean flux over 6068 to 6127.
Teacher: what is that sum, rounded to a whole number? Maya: 108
